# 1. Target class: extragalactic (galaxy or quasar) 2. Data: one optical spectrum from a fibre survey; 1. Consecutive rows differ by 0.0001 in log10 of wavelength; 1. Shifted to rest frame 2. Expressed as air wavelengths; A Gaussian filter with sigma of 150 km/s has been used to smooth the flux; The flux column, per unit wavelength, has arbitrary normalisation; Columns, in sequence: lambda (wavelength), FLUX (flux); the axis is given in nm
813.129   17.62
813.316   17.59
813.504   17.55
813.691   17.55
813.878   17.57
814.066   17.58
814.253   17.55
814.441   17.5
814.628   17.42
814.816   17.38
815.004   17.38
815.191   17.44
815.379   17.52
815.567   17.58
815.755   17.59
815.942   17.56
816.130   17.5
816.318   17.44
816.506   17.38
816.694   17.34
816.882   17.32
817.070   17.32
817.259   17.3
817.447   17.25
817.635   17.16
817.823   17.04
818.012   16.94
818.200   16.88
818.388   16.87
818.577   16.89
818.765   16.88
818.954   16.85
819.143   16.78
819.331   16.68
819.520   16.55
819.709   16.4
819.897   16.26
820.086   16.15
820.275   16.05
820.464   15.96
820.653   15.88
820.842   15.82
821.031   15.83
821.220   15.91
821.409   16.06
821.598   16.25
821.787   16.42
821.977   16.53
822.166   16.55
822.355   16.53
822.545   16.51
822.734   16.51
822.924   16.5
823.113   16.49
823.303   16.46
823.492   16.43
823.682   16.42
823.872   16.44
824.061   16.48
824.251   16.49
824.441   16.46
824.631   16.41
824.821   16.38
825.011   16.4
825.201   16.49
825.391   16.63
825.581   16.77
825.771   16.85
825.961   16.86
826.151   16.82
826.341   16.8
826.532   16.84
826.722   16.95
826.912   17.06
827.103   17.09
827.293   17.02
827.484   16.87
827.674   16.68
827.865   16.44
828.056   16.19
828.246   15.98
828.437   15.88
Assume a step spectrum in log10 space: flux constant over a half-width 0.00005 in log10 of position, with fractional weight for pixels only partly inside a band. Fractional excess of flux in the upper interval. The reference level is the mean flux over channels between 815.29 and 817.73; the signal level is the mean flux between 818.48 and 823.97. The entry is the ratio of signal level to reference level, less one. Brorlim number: -0.059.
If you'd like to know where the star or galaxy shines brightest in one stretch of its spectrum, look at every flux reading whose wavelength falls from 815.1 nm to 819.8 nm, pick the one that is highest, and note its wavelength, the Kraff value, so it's 815.755 nm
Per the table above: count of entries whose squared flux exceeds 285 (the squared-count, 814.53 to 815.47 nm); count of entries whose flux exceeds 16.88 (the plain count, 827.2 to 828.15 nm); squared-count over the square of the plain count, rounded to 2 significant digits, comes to 5.0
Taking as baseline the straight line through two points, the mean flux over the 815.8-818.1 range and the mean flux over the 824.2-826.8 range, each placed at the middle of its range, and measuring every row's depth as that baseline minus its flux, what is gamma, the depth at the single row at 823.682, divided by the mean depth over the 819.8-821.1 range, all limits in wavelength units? 0.36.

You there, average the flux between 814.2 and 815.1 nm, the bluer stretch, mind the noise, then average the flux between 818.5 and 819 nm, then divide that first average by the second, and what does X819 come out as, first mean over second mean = 1.03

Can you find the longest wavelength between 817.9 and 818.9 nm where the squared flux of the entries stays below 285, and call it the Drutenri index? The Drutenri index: 818.765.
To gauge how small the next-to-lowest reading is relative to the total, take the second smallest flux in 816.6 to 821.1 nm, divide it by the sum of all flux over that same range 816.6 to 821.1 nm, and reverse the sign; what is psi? -0.0395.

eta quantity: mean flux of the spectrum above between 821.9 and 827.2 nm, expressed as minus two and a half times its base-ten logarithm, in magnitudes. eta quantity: -3.05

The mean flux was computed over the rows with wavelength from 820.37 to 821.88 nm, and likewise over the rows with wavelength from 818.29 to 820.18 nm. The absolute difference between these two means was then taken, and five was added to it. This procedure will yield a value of 5.61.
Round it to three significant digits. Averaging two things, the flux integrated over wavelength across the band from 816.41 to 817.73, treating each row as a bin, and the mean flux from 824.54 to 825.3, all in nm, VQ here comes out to 19.6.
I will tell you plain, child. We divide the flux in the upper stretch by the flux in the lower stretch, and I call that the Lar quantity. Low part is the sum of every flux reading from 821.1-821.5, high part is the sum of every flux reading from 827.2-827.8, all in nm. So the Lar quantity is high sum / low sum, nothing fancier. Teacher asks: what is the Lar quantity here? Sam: 1.6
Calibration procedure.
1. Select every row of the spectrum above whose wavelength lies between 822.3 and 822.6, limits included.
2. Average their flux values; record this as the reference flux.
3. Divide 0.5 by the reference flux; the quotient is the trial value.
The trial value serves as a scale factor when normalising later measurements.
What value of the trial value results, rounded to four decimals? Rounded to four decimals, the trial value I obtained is 0.0303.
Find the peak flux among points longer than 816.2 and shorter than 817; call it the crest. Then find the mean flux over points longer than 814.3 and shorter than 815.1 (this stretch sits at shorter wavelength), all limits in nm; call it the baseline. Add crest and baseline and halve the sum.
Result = 17.4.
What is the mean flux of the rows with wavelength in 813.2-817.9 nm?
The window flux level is 17.4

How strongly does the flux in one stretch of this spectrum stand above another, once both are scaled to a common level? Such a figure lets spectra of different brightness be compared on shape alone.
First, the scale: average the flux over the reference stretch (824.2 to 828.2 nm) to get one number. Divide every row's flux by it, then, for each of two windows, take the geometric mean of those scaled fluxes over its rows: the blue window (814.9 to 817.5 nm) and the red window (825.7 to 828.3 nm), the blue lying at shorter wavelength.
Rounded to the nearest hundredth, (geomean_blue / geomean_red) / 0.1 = 10.41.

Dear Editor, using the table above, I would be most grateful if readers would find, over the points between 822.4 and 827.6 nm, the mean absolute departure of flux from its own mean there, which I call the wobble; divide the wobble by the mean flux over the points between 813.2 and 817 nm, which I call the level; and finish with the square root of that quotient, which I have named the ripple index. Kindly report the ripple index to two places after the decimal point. 0.11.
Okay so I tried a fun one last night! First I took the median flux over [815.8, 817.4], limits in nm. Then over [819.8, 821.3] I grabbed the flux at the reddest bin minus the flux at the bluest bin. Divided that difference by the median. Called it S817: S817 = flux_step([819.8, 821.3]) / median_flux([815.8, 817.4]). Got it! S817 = -0.020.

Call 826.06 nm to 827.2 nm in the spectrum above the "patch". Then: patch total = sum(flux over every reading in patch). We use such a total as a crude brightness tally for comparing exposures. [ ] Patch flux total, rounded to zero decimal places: 102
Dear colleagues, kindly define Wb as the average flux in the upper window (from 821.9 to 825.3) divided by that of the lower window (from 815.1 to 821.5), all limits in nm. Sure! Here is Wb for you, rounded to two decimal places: 0.98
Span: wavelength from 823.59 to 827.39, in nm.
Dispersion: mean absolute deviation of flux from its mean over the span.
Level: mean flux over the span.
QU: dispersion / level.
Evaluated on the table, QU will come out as 0.013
